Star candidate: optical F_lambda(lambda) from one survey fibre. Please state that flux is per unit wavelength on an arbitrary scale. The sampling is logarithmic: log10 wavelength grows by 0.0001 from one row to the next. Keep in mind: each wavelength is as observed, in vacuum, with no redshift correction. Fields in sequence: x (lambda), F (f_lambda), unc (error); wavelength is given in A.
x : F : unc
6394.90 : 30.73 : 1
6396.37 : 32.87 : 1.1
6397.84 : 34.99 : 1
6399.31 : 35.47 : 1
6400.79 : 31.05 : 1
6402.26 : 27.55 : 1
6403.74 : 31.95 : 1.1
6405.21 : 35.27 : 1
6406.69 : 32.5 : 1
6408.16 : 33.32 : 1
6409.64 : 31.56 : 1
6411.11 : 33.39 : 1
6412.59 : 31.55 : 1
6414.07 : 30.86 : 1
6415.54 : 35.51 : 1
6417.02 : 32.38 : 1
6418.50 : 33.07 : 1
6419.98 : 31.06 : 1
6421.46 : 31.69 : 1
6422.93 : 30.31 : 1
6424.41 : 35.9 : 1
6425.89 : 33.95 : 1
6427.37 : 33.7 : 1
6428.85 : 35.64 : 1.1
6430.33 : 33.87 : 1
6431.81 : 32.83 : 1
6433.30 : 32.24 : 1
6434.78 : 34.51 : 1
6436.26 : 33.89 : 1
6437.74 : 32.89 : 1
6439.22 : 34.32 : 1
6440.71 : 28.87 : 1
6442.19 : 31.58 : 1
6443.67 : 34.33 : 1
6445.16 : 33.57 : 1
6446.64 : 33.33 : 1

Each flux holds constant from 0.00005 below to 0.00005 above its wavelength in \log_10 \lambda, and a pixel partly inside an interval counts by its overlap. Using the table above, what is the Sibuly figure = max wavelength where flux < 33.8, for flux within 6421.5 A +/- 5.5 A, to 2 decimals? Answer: 6422.93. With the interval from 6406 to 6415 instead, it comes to 6414.07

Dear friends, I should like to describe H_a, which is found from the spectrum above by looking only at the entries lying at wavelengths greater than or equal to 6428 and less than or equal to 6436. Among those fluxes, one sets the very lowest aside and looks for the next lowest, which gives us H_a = 32.83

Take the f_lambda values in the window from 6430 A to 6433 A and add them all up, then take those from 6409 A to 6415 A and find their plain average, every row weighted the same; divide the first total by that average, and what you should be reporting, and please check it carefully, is 2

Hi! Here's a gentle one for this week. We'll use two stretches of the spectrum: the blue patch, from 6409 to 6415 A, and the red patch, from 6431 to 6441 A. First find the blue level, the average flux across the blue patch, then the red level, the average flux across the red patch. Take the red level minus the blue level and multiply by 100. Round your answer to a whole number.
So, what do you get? 95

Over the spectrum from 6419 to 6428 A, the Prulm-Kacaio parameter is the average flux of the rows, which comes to 32.8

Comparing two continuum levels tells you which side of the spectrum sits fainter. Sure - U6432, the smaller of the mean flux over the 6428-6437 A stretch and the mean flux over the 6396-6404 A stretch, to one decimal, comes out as 32.3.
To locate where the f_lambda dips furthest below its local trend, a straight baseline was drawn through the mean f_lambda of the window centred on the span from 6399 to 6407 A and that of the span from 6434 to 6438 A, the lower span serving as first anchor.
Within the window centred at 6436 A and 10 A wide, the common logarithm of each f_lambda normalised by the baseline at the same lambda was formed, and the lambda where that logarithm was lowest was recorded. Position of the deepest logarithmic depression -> 6440.71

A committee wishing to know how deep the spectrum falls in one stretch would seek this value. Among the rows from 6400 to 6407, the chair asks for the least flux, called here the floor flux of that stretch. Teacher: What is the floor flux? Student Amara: 27.55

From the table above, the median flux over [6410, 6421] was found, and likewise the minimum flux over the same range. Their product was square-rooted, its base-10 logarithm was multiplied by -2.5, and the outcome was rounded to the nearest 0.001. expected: -3.750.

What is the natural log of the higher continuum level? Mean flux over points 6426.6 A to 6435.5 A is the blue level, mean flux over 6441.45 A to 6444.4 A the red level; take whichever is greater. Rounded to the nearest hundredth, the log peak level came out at 3.52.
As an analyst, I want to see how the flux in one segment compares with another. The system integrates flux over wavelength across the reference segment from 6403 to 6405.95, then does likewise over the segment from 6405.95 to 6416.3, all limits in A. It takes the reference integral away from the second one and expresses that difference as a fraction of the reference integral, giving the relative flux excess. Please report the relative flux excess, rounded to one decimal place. 2.4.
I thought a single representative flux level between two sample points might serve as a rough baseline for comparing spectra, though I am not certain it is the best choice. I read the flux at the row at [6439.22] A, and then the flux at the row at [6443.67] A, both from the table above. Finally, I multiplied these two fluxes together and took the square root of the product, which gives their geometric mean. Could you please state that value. 34.3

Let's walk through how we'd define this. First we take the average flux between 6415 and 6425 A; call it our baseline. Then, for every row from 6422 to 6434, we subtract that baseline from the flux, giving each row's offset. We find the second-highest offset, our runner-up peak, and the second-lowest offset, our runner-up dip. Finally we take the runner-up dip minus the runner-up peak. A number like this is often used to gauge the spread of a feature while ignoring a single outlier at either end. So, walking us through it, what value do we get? -3.4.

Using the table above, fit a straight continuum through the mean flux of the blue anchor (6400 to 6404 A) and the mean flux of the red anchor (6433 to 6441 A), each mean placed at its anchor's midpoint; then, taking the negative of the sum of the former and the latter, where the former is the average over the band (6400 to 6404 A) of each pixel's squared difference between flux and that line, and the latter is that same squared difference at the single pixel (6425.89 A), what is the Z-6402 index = -7.5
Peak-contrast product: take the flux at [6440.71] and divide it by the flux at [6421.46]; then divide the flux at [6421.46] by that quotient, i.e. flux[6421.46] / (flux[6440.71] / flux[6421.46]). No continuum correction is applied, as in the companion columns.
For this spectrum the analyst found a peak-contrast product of 34.8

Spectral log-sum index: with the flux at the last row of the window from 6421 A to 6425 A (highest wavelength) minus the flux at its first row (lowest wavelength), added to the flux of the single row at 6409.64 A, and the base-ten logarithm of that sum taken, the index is 1.55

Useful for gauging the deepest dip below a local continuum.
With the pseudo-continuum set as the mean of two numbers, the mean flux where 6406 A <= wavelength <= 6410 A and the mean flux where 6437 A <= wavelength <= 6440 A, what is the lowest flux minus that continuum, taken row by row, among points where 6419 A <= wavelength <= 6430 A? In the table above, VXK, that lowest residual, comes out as -2.7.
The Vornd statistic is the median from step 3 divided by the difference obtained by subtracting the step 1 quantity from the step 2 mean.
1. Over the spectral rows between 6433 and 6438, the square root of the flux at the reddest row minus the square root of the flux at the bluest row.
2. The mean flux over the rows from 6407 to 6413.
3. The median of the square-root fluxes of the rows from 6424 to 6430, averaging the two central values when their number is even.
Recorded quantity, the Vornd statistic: 0.182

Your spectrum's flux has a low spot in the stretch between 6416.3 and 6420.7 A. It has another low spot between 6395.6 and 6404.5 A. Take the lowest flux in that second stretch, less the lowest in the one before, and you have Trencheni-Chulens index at -3.5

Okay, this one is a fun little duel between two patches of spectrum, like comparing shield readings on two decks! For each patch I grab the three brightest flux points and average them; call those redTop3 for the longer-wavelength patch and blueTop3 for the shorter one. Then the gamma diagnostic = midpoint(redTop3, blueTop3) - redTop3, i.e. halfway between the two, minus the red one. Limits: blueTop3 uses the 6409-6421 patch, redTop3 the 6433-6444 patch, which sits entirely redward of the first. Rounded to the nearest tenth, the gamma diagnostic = -0.2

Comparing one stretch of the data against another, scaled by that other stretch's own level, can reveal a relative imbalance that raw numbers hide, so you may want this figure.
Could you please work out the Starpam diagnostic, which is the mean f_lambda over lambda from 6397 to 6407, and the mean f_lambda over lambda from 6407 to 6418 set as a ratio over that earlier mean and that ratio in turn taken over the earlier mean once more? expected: 0.0306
